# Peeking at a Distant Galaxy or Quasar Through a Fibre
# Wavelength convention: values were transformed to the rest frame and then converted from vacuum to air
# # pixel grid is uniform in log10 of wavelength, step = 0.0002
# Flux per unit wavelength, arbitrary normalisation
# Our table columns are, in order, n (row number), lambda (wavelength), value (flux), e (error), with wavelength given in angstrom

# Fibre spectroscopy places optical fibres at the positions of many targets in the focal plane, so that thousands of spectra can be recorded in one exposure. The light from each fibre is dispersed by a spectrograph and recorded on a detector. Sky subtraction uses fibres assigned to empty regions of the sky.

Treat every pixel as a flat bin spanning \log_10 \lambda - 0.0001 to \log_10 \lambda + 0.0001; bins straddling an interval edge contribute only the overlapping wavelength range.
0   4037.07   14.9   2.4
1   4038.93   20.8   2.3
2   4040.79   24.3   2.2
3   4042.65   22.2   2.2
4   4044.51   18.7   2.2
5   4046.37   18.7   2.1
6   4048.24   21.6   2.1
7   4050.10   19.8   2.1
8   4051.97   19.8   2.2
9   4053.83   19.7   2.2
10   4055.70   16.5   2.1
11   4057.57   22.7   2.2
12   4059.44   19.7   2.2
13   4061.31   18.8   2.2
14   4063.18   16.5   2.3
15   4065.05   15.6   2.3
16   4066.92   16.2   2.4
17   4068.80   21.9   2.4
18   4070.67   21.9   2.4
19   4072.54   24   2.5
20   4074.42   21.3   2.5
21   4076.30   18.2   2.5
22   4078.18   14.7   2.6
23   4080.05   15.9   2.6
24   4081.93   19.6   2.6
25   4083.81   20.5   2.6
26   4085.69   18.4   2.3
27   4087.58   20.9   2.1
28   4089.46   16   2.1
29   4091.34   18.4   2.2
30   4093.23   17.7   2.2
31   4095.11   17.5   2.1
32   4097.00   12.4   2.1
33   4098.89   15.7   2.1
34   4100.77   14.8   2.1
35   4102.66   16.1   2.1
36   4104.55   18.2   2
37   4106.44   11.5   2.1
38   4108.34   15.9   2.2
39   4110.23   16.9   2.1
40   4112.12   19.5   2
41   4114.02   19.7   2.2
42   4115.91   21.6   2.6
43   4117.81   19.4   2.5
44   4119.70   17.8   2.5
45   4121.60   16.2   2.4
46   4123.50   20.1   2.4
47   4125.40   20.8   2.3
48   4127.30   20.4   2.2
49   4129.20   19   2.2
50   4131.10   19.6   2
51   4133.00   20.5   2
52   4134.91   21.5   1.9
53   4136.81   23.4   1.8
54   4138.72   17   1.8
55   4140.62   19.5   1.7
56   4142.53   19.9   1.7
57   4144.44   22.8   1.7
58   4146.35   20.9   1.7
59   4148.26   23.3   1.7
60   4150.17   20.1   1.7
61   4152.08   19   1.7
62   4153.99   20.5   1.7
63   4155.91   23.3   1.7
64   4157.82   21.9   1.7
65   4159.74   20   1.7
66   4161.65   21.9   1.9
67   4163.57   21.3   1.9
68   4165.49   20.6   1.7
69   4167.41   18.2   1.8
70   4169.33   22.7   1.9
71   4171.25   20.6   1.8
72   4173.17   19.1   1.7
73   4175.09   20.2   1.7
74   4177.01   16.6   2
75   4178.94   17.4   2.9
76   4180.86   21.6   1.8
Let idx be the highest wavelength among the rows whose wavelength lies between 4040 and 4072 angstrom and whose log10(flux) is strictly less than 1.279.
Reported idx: 4066.92 angstrom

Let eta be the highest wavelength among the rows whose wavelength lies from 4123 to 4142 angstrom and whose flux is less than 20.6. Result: 4140.62 angstrom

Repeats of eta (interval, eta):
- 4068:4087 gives 4085.69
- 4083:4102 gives 4100.77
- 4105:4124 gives 4123.50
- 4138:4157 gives 4153.99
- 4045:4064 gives 4063.18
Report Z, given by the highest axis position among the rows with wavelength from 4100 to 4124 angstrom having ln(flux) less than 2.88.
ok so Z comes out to 4121.60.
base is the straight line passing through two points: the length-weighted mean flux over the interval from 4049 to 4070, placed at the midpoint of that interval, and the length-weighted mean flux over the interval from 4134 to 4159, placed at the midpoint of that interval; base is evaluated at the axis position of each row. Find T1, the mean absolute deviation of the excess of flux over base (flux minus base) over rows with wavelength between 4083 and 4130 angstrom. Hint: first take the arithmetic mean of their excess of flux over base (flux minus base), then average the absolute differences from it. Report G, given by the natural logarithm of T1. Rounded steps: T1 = 2.0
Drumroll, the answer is 0.7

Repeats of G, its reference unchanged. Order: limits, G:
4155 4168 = 0.2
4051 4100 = 0.9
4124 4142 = 0.3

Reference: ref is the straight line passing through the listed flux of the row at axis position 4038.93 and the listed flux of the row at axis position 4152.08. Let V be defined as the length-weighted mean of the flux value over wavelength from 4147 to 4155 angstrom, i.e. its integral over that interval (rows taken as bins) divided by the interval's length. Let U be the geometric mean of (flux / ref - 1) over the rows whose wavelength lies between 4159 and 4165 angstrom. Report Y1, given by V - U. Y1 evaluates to 20.6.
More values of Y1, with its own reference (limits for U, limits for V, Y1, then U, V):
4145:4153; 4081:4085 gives 20.0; 0.00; 20.0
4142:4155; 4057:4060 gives 21.2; 0.00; 21.2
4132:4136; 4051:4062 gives 19.5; 0.08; 19.5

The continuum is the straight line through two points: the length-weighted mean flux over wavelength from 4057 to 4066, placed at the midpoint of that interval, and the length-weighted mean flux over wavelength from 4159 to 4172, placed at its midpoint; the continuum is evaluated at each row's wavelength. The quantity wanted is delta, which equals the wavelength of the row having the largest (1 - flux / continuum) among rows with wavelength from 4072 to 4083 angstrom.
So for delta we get 4078.18 angstrom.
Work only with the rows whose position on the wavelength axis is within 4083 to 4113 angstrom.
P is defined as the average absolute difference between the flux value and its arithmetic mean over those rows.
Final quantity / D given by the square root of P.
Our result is 1.41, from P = 2.0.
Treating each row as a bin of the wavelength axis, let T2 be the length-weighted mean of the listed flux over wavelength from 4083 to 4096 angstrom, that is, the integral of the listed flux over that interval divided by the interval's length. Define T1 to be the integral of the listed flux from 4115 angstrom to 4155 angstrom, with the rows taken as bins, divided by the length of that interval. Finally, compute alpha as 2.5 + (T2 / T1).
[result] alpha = 3.42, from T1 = 20.2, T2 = 18.5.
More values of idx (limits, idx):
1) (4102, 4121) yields 4119.70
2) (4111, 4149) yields 4138.72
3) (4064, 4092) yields 4091.34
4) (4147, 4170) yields 4167.41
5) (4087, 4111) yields 4110.23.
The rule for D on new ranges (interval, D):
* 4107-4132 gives 1.19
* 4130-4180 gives 1.20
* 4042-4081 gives 1.47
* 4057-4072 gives 1.55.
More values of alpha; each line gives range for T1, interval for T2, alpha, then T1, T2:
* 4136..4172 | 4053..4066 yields 3.39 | 20.9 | 18.5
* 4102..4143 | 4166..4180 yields 3.53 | 18.9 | 19.3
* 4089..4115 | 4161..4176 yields 3.75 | 16.5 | 20.5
